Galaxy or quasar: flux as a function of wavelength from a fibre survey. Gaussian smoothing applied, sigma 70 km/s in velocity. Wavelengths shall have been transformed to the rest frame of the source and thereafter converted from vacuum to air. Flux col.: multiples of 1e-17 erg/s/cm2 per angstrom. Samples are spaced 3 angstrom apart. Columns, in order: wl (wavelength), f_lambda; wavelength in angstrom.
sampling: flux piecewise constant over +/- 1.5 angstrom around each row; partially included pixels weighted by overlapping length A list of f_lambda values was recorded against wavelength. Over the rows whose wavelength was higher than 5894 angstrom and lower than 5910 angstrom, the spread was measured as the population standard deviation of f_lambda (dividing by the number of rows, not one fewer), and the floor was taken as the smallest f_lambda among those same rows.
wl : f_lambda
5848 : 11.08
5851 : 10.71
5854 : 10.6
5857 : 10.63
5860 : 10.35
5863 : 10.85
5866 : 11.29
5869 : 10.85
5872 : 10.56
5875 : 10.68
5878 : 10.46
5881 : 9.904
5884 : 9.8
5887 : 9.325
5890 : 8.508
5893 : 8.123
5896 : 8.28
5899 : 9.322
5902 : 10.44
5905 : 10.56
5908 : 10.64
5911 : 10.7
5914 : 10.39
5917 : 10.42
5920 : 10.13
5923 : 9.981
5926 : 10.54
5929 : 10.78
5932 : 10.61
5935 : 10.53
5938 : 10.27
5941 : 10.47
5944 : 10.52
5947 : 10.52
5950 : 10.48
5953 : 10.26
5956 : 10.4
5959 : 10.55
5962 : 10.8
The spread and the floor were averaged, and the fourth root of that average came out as 1.46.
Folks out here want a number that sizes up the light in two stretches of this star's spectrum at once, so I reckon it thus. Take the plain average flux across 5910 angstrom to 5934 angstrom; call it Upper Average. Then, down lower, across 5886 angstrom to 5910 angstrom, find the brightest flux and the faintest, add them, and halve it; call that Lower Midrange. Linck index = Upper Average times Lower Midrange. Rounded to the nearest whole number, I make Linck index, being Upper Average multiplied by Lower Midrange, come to 98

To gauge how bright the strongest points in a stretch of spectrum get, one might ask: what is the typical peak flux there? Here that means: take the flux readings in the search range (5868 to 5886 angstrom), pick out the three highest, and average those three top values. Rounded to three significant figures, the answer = 10.7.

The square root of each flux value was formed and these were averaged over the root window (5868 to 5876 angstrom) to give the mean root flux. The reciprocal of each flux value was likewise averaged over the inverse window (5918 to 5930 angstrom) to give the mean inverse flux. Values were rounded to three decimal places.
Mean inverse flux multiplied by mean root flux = 0.316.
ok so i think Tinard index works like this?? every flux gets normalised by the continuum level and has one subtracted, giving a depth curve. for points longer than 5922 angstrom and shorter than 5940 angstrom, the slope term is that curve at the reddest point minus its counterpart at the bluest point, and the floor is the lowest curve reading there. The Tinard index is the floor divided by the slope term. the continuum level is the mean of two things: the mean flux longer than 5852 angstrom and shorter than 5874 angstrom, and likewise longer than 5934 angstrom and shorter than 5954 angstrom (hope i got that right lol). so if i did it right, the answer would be -2.1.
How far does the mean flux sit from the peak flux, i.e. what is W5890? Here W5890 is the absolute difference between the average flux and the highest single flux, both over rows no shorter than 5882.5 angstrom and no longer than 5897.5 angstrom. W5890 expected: 1.0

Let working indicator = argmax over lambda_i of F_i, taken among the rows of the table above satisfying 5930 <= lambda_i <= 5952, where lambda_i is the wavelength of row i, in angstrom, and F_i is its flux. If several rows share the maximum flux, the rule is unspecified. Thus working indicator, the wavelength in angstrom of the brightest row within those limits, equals 5932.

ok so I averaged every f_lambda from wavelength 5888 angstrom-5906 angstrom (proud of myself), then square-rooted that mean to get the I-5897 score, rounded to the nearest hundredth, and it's 3.03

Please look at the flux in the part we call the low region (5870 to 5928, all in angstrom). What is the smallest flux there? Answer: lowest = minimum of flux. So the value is 8.123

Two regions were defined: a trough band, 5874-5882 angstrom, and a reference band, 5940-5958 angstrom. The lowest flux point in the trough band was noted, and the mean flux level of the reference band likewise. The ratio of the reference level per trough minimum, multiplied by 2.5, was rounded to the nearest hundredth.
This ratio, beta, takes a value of 2.64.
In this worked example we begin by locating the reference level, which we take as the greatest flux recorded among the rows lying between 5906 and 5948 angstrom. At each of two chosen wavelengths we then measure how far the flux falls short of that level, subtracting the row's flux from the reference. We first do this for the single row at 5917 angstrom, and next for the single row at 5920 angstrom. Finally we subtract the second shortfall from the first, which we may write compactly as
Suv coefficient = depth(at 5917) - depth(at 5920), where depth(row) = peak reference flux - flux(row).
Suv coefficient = -0.3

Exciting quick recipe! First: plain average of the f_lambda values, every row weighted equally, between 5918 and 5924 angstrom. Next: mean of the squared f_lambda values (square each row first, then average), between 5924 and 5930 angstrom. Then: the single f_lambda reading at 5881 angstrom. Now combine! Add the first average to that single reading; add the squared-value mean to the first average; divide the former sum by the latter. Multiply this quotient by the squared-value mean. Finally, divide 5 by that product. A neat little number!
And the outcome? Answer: 0.273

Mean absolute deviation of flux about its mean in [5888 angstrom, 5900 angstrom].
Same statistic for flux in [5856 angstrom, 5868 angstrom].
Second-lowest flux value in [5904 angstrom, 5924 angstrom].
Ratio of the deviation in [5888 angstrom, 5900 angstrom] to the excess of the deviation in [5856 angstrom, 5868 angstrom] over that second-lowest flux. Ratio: -0.039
